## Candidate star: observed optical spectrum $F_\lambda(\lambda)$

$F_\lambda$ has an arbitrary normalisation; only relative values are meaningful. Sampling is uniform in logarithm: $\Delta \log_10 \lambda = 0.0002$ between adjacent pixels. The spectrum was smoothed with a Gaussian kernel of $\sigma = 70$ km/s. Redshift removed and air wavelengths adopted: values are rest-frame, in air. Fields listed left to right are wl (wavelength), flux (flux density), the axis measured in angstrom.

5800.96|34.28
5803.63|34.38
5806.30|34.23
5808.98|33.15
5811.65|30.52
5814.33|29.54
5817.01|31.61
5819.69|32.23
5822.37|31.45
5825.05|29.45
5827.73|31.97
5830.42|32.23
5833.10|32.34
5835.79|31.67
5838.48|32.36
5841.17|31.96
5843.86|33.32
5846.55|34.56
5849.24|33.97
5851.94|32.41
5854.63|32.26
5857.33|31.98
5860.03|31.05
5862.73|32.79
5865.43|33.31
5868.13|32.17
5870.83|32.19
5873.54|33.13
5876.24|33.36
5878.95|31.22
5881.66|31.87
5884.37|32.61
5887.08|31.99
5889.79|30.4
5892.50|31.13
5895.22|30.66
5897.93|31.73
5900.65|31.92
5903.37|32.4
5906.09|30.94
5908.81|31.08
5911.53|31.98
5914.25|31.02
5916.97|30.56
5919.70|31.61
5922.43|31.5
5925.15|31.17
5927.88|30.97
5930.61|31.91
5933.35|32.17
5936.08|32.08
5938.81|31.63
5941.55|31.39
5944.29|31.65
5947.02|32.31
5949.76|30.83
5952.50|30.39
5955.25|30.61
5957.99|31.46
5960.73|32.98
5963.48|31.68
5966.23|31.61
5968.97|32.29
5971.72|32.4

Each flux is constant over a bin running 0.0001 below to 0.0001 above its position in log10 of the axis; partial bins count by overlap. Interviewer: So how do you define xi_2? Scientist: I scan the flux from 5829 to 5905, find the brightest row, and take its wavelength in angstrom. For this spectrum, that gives 5846.55 angstrom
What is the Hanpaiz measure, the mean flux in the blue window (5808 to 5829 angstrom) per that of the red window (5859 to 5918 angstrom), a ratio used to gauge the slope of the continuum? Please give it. 0.98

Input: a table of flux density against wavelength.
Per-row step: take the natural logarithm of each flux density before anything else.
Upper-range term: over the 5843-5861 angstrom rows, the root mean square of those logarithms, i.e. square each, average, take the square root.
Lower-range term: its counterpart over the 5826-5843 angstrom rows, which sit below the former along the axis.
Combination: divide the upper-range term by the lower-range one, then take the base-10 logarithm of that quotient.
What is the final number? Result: 0.0027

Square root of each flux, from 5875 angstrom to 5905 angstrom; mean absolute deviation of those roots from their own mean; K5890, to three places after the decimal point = 0.059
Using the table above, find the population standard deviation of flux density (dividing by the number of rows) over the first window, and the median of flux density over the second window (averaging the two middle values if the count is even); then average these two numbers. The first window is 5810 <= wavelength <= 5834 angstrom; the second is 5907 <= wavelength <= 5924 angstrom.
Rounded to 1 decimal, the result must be 16.2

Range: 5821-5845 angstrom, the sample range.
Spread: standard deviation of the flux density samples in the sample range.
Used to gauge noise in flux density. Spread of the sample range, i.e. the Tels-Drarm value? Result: 1.0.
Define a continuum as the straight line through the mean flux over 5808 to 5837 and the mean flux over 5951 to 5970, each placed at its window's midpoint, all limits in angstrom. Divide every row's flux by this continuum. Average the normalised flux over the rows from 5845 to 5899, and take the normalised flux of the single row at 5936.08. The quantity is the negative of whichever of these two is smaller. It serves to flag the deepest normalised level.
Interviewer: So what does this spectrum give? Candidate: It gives -1.02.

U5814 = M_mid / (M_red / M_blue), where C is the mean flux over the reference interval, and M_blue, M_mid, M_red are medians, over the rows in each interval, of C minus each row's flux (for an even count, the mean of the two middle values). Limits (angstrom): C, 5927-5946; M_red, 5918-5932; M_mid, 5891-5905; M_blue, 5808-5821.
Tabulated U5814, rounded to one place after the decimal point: 0.0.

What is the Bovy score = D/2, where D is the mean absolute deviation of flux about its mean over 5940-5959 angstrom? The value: 0.27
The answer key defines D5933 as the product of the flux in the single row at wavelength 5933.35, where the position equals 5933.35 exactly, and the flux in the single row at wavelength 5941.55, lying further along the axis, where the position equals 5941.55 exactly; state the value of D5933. 1010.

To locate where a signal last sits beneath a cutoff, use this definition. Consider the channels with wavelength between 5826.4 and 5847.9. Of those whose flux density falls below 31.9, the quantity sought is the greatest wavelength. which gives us 5835.79 angstrom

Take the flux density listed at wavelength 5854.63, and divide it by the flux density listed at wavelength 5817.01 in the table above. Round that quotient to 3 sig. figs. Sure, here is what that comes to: 1.02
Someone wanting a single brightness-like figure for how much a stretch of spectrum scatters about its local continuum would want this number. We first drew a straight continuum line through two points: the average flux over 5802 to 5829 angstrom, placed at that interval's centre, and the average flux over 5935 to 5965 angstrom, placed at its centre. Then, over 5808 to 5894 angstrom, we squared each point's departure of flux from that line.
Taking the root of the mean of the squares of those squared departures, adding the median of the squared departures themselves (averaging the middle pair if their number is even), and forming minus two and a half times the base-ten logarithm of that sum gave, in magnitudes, -1.06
